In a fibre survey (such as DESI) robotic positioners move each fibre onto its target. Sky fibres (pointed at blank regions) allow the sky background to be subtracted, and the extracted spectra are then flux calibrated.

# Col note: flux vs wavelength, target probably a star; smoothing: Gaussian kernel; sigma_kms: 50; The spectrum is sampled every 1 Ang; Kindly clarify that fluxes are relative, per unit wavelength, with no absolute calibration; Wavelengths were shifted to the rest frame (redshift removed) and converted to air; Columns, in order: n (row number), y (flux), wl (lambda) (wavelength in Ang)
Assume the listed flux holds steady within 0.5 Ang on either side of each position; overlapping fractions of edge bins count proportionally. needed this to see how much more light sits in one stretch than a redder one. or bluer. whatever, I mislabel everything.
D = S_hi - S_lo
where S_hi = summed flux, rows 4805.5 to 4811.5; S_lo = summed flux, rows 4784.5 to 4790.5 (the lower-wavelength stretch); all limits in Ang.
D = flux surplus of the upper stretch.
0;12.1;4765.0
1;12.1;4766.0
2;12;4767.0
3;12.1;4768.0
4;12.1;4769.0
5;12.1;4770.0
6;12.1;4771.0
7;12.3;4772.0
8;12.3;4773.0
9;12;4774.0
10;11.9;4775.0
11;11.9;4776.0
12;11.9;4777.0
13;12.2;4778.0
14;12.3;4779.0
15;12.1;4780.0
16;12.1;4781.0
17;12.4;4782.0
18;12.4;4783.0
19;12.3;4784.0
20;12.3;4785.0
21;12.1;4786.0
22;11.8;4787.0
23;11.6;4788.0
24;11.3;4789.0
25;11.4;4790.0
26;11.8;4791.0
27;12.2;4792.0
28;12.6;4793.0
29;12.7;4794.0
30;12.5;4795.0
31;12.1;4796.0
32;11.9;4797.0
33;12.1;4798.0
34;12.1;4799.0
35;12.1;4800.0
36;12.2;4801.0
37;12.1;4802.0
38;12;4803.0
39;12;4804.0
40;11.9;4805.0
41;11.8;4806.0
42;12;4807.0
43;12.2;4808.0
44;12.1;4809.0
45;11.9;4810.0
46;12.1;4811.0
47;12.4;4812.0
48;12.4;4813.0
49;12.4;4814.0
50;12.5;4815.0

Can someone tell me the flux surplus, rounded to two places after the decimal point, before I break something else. 1.60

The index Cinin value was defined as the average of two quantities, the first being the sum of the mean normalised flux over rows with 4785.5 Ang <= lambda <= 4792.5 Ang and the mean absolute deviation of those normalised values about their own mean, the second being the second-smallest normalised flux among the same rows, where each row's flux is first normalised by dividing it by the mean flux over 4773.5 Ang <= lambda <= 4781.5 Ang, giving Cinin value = 0.97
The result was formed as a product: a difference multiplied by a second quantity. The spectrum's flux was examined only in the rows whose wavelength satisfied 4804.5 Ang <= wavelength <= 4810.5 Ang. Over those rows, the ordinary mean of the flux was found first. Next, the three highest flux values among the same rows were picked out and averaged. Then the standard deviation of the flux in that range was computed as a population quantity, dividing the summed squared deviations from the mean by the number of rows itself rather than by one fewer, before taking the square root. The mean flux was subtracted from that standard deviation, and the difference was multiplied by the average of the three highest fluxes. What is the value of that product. -143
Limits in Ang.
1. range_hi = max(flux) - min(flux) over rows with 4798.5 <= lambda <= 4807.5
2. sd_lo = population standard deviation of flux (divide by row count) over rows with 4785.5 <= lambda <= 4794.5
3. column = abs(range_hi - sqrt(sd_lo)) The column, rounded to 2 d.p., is 0.28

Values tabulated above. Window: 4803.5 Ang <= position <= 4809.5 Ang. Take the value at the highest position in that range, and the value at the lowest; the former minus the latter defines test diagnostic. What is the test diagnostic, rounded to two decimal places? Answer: 0.10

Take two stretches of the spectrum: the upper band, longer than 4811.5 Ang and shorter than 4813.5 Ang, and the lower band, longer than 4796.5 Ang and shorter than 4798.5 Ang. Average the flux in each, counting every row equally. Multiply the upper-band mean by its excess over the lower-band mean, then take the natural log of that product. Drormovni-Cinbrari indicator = 1.60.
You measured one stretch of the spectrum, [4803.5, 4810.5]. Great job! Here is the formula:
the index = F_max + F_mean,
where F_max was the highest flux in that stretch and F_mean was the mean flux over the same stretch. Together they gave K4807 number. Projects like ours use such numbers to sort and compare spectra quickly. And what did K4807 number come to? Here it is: 24.2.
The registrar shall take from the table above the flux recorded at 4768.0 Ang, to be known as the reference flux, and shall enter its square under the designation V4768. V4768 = 146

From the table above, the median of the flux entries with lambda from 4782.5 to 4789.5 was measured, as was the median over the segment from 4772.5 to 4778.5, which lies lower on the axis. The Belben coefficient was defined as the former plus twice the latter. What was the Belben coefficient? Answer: 36.0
